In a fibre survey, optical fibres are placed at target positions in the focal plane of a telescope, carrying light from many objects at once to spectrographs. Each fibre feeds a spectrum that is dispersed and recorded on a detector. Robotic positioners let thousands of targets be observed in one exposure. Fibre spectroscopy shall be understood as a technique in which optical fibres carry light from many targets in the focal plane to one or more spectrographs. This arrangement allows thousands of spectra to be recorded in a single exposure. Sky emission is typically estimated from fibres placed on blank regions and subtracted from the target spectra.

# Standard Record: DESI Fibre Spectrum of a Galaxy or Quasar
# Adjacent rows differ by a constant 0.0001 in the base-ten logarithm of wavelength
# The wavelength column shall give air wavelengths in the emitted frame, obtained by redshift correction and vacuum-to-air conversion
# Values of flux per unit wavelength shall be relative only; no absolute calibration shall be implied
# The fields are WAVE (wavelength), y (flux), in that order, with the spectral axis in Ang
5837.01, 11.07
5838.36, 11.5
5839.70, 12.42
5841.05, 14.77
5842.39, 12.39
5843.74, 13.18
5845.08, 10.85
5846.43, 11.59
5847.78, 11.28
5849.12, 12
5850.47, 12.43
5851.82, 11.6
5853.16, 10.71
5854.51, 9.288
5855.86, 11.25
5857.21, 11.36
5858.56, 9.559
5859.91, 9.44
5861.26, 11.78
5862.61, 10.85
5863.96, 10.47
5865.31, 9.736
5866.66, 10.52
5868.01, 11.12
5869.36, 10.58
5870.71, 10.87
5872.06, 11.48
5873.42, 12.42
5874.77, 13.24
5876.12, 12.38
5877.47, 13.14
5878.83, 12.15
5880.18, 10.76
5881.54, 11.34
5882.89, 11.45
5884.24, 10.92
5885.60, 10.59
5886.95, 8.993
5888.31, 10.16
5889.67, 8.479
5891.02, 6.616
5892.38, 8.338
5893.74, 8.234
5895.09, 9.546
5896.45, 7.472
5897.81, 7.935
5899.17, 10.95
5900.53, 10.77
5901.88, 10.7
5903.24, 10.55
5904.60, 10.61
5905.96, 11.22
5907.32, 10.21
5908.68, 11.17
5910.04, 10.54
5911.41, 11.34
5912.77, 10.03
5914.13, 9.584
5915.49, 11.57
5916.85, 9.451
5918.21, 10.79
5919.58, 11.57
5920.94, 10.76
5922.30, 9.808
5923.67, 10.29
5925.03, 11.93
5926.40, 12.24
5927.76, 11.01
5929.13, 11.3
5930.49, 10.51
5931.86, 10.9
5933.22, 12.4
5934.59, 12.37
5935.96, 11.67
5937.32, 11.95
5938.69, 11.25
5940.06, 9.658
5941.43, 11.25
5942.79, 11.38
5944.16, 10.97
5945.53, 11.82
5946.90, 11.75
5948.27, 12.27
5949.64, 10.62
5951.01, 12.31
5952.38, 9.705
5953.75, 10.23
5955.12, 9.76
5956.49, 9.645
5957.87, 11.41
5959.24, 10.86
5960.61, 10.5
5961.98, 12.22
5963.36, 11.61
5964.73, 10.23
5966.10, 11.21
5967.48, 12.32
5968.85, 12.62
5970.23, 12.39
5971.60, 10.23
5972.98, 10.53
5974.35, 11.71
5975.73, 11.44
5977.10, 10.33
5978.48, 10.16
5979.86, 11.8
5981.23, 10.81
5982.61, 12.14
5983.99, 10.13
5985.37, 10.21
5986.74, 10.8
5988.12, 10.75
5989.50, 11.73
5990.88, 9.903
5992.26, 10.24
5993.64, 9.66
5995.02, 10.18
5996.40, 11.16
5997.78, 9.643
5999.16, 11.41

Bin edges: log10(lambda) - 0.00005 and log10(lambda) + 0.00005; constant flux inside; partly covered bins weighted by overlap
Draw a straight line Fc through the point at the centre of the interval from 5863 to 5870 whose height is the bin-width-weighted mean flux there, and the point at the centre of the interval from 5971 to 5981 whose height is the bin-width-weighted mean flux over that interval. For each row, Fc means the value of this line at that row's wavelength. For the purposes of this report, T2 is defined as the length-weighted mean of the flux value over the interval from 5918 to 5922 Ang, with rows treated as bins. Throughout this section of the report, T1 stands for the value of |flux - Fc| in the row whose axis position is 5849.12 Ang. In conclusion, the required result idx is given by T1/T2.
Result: 0.14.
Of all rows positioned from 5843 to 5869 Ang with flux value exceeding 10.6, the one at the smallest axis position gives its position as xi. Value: 5843.74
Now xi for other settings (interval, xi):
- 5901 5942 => 5901.88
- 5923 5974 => 5925.03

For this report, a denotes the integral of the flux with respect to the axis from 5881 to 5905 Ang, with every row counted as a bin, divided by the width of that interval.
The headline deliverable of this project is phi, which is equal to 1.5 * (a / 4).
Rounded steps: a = 9.6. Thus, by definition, 3.61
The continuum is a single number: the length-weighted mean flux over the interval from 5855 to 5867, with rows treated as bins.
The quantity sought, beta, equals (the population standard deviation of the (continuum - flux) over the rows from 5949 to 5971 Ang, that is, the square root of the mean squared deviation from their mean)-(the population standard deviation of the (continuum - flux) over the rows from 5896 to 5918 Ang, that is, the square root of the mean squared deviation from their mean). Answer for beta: -0.1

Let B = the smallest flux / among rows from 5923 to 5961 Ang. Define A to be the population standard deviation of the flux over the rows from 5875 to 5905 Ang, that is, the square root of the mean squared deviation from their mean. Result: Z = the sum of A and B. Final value 11.3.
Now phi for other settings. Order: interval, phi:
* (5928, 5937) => 4.32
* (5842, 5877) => 4.22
